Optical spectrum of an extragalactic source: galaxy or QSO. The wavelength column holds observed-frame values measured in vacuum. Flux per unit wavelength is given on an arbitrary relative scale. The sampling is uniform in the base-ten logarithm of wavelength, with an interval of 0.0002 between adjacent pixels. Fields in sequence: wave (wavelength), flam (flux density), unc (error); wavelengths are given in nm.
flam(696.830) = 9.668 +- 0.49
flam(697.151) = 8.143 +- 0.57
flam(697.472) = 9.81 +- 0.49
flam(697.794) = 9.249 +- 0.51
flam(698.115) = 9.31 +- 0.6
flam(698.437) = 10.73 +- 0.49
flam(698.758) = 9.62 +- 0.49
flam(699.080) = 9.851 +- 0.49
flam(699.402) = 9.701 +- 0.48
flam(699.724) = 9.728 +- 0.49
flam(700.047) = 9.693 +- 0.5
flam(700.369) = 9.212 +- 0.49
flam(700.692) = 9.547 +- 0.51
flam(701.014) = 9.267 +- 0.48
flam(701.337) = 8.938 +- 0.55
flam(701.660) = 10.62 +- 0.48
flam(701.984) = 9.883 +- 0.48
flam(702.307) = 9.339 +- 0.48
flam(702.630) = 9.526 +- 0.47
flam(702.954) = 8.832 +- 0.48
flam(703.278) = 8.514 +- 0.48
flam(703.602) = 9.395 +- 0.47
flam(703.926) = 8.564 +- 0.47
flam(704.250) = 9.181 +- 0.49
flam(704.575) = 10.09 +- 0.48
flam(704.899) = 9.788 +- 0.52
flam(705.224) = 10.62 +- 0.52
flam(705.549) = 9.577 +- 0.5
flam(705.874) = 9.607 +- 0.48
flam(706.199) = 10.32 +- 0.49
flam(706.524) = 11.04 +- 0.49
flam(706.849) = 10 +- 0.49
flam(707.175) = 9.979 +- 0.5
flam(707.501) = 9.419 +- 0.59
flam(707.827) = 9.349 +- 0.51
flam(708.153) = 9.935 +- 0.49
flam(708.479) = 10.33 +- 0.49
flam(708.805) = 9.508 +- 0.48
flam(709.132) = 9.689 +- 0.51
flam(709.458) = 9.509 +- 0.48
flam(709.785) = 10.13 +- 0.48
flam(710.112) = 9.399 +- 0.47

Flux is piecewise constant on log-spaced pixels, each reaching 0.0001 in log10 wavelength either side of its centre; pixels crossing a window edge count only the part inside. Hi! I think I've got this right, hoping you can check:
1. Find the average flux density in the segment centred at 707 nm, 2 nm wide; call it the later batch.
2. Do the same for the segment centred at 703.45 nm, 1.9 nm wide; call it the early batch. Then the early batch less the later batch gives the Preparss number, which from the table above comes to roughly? -1.02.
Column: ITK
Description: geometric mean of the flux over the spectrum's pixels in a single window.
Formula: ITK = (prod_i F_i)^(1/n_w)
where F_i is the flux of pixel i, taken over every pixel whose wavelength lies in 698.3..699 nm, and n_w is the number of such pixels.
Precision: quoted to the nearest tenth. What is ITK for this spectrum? 10.2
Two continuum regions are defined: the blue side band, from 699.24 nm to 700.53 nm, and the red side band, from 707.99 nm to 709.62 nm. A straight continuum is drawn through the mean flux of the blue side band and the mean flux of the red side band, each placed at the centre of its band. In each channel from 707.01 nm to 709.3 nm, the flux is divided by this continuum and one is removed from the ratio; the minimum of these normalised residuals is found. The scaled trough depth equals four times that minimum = -0.2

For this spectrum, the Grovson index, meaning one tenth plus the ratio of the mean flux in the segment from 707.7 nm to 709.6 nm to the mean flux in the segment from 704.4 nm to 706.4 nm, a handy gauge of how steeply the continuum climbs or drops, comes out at 1.07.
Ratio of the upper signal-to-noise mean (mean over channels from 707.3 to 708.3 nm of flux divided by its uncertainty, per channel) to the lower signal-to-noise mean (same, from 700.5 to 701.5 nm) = 1.01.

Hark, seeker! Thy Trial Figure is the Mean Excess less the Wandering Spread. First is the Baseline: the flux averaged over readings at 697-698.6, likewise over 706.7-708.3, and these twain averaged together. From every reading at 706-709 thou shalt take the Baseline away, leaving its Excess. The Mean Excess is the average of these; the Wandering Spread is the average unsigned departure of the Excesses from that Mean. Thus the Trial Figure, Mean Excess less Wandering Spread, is 0.0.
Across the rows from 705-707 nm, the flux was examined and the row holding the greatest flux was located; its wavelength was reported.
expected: 706.524 nm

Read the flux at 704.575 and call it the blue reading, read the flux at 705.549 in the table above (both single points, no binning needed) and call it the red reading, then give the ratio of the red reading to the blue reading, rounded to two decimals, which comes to 0.95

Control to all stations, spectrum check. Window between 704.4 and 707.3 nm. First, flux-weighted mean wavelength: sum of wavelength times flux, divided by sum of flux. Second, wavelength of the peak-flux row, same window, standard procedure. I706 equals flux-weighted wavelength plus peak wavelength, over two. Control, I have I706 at 706.20 nm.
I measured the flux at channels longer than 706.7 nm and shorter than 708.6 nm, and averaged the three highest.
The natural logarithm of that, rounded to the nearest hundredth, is 2.31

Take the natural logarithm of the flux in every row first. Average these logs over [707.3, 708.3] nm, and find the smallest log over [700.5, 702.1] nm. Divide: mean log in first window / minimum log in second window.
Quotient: 1.03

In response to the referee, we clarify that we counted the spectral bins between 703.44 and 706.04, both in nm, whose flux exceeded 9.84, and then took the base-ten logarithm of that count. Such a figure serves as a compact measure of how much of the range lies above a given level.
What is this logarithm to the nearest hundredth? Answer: 0.30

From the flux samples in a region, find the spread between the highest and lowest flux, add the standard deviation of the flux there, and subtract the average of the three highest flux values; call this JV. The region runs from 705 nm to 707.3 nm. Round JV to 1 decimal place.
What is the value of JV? -8.7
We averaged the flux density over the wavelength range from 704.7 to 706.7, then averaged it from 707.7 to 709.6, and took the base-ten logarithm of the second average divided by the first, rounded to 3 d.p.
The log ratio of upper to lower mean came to -0.019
